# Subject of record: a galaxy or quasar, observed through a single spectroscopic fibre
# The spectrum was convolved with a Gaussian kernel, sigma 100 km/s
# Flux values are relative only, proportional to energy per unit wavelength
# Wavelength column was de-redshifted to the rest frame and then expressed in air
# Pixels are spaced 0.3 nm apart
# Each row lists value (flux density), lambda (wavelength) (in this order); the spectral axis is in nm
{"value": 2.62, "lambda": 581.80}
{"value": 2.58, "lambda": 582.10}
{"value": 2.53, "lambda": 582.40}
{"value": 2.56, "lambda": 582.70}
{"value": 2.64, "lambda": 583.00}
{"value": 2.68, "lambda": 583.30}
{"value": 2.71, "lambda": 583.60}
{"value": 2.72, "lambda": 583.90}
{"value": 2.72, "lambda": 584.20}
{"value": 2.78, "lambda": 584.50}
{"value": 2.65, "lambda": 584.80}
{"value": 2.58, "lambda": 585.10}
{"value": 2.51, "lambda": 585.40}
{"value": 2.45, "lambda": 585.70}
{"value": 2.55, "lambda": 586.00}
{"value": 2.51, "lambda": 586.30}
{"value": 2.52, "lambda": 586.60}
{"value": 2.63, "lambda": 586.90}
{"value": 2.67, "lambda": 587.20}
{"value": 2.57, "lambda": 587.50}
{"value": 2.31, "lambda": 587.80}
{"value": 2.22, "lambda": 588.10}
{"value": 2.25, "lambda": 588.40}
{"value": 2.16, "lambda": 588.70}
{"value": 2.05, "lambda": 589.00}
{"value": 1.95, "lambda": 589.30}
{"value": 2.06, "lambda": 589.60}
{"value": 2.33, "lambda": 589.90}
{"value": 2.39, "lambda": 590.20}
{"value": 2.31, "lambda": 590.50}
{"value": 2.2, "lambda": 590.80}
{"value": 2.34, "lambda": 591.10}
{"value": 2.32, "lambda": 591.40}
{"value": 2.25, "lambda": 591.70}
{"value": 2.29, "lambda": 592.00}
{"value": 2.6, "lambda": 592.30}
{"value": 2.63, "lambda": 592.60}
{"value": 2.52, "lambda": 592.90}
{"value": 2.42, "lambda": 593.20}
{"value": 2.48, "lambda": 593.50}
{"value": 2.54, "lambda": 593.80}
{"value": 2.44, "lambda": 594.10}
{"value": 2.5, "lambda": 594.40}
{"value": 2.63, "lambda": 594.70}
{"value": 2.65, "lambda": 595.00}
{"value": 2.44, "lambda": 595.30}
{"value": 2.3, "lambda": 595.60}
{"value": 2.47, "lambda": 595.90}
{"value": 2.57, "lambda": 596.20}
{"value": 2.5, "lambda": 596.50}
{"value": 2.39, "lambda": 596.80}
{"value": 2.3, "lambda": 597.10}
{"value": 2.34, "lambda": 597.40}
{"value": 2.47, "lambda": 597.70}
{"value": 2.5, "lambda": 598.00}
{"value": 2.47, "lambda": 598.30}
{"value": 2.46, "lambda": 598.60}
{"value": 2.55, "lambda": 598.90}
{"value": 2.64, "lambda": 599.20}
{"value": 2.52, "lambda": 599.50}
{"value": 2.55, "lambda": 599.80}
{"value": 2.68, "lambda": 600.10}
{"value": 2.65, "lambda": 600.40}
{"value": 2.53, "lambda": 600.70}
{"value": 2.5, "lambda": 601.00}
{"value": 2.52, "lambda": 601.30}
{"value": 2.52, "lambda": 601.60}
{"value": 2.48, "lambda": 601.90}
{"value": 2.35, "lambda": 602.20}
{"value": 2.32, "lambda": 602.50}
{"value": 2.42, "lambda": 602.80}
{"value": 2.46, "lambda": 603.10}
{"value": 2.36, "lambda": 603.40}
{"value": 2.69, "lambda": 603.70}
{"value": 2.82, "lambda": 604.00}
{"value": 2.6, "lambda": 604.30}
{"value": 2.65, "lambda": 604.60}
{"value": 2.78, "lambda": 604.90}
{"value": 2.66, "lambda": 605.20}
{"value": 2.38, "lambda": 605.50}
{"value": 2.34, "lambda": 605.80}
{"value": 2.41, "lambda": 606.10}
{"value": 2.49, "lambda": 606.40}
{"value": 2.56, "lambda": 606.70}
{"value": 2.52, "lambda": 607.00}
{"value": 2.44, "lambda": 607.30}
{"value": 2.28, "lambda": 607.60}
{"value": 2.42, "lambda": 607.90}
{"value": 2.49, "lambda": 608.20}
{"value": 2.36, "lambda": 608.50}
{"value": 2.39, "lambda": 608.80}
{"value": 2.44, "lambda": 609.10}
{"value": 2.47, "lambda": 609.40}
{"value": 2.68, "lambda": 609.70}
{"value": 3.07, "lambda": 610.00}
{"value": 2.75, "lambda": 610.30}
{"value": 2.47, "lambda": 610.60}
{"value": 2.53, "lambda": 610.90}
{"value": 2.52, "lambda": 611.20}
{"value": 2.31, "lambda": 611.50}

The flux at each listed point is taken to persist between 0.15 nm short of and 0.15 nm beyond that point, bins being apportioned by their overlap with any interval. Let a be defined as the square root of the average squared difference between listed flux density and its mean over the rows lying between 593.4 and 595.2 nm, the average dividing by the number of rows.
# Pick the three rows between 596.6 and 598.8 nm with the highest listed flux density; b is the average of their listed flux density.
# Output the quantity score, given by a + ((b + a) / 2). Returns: 1.36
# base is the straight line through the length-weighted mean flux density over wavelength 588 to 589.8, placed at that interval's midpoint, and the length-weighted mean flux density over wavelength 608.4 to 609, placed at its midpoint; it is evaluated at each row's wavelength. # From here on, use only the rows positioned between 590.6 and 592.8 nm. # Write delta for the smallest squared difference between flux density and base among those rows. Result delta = 0.003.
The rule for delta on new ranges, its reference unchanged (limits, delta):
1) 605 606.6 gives 0.000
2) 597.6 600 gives 0.045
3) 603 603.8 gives 0.002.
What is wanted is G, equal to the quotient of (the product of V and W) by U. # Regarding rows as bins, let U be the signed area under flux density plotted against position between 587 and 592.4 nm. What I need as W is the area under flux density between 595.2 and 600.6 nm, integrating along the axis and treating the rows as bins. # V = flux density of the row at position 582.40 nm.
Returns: 2.75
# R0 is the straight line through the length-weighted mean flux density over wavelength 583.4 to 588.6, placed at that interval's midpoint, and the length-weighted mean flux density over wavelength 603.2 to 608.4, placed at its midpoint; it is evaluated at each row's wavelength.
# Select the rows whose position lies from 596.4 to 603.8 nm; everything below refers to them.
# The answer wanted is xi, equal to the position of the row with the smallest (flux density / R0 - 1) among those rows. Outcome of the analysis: 597.10 nm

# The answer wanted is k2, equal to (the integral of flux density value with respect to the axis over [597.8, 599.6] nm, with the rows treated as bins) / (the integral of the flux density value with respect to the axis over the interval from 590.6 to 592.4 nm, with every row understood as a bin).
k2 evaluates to 1.08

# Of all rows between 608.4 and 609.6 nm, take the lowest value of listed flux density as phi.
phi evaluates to 2.36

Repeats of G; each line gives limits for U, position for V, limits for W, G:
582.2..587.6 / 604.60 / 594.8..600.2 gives 2.53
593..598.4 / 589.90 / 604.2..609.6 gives 2.34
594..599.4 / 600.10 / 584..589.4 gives 2.65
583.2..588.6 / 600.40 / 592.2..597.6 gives 2.58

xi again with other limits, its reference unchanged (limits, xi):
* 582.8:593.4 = 589.30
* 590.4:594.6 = 590.80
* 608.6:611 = 608.80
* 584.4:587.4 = 585.70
